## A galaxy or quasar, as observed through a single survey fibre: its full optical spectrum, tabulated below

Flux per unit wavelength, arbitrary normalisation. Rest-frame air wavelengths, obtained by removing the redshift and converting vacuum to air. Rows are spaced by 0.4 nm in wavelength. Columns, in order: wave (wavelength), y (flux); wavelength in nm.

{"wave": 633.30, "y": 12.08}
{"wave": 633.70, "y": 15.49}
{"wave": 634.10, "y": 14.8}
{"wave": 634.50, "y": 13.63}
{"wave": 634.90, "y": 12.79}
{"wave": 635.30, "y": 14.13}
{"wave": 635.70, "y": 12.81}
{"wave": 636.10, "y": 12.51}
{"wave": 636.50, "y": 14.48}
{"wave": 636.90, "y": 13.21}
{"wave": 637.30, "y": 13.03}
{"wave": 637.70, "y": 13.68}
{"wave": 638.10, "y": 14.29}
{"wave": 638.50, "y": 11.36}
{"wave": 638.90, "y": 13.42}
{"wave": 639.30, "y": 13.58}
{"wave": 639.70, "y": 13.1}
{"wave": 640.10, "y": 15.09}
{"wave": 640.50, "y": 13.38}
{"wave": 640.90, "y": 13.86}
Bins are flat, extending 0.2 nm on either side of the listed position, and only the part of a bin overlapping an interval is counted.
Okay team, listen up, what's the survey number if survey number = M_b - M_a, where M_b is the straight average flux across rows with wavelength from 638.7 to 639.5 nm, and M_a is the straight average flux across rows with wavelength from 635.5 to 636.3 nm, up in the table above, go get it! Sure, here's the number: 0.8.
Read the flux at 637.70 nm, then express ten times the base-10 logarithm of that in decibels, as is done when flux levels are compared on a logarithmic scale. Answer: 11.36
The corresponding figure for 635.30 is 11.50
